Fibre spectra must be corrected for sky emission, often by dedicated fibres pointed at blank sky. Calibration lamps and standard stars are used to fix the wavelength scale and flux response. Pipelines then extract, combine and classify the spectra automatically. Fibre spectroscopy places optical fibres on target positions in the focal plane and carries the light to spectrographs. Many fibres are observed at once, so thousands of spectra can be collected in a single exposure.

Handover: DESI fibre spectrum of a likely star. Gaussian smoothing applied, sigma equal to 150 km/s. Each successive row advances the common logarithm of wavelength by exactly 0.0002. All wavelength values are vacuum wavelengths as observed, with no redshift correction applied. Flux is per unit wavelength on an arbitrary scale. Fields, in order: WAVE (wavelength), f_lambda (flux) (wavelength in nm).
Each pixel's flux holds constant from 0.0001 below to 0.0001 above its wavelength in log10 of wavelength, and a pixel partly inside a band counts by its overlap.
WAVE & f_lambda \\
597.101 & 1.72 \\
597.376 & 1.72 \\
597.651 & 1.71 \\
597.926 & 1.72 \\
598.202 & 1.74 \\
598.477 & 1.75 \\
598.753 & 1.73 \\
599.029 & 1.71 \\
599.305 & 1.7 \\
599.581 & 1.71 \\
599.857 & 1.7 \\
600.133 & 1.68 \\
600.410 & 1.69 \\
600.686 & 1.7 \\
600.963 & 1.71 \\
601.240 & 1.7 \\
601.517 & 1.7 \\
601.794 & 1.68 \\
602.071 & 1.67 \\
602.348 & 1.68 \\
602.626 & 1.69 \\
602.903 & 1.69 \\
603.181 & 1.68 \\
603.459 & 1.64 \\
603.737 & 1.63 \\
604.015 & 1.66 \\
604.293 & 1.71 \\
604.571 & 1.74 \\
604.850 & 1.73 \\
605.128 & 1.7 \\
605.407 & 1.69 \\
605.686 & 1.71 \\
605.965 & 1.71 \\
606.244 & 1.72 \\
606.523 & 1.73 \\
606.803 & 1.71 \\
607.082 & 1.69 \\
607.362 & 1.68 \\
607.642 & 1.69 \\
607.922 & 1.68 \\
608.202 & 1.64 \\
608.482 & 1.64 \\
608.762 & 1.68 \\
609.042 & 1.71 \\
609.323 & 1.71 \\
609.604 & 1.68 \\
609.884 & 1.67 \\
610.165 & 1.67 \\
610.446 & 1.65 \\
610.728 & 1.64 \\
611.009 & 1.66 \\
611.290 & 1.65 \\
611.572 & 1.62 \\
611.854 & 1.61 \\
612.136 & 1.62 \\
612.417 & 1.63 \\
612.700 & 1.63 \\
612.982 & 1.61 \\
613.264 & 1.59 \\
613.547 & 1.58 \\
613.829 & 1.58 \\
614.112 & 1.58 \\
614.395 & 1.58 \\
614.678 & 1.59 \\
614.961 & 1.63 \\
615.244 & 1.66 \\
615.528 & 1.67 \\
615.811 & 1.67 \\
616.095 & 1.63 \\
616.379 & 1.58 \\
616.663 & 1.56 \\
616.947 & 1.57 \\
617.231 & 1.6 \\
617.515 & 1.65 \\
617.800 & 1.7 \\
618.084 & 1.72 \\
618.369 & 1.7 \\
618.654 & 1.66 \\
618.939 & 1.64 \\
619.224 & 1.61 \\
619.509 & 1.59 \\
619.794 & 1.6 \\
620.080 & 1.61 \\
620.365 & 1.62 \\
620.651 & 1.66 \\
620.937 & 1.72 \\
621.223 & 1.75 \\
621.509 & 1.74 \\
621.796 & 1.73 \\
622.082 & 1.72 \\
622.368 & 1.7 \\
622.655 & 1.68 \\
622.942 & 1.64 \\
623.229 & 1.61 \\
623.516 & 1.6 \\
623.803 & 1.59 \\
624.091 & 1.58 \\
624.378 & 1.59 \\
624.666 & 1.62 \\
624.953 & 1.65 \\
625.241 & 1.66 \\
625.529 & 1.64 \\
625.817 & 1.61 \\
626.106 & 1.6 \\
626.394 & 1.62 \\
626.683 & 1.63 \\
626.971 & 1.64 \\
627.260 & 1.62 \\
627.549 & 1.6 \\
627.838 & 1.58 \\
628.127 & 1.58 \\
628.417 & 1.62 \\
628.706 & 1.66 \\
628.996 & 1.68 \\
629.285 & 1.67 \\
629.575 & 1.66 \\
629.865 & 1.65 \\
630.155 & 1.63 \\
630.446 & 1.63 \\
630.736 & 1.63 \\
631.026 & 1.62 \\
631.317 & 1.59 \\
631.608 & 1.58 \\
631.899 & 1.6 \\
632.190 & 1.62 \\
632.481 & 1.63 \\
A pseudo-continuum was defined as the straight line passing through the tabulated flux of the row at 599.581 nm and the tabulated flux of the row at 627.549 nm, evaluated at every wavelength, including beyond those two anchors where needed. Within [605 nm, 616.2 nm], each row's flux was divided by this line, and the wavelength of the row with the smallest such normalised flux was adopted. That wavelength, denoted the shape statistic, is 613.547 nm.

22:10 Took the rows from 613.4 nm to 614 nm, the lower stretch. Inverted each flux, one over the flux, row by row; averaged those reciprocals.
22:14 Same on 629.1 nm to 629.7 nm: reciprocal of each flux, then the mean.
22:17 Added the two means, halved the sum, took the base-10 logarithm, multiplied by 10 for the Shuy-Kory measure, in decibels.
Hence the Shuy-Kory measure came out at -2.10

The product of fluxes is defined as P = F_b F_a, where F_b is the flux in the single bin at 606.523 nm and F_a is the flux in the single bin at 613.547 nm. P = 2.73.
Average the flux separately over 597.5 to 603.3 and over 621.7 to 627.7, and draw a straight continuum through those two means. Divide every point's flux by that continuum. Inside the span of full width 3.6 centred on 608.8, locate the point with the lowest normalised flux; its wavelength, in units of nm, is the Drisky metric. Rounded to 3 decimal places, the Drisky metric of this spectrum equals 608.202 nm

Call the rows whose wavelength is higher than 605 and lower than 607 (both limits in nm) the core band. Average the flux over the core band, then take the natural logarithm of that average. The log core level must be 0.536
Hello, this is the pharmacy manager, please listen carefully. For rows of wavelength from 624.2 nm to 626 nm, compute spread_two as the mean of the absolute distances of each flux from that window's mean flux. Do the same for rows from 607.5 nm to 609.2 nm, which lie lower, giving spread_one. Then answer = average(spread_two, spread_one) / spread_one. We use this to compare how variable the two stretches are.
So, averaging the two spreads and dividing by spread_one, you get 1.0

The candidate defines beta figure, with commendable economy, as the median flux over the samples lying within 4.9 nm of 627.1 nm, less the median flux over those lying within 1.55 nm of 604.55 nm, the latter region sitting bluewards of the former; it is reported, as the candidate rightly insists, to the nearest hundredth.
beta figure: -0.08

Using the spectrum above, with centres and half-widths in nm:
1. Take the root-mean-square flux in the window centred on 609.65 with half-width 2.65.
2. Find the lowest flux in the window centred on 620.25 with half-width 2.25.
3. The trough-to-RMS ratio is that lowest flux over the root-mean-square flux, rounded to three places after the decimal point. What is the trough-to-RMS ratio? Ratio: 0.956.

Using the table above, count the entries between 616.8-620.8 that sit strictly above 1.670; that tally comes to 3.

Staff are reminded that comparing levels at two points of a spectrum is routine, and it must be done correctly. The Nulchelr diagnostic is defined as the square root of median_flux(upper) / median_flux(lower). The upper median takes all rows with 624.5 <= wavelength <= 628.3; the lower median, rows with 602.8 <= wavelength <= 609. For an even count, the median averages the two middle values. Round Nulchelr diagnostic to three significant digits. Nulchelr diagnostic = 0.979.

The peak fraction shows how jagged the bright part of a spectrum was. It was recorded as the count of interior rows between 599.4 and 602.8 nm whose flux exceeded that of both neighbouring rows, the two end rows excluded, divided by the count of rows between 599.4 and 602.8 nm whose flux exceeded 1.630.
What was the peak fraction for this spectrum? 0.083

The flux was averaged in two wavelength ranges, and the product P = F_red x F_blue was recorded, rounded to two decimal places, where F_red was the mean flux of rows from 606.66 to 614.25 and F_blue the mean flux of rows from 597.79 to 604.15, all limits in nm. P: 2.79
